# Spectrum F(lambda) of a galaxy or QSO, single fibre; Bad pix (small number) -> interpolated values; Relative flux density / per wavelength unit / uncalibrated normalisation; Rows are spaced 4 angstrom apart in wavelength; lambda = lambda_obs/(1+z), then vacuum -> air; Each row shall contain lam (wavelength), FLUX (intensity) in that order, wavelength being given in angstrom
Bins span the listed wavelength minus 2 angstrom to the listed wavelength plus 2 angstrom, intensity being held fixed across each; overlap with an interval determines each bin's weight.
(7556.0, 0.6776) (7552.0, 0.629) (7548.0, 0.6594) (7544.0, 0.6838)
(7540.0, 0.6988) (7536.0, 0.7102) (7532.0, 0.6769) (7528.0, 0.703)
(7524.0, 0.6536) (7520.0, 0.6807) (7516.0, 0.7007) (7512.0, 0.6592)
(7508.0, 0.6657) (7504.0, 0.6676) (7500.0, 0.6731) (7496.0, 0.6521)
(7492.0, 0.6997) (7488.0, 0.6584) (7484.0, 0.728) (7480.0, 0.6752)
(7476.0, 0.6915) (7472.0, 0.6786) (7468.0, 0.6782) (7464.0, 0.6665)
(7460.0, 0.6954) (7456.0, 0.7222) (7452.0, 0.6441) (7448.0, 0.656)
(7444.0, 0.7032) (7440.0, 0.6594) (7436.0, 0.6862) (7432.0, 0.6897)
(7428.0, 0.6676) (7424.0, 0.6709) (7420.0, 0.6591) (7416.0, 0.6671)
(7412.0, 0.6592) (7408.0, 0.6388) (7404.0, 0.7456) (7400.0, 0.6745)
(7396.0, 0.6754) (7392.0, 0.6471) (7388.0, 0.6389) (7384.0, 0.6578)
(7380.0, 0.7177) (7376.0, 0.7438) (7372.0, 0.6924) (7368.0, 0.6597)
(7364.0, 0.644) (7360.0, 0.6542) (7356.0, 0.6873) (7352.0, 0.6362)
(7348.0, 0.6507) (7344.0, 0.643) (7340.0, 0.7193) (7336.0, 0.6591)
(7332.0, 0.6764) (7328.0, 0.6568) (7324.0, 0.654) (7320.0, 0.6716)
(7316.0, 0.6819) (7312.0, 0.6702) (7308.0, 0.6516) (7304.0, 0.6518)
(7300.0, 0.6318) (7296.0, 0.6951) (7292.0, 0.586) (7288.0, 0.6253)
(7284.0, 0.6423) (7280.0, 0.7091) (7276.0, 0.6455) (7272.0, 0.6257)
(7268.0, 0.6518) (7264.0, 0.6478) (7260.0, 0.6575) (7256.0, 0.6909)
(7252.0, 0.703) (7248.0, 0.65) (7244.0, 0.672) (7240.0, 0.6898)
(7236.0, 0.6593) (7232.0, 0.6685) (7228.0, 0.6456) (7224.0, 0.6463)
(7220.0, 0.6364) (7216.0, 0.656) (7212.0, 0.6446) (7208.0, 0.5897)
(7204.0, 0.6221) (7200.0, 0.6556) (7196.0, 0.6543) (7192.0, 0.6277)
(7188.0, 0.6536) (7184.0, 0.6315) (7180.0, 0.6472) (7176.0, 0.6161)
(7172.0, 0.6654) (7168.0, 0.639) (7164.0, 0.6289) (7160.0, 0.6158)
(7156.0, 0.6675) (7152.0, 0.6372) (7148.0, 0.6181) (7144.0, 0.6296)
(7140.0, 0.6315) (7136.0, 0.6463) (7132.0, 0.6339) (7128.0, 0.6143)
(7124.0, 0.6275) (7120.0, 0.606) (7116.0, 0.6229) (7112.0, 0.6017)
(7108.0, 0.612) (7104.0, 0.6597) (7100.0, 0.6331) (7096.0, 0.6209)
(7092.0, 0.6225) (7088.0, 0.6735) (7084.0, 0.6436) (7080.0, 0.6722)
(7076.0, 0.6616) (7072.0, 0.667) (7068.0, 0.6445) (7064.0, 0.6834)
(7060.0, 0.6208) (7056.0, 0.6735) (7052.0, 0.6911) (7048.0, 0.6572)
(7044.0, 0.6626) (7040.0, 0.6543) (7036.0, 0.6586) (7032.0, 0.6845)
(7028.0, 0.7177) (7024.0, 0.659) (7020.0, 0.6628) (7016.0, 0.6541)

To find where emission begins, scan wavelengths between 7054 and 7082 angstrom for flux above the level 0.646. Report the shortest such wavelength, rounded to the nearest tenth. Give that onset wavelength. 7056.0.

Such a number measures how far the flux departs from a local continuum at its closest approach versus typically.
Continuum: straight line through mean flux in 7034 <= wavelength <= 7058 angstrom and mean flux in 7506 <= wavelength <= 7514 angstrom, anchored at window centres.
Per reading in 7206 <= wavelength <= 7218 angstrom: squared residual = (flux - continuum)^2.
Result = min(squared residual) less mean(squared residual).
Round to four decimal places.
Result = -0.0020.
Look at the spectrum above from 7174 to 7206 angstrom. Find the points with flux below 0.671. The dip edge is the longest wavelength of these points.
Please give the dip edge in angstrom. 7204.0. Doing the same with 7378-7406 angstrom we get 7392.0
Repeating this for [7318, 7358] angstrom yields 7352.0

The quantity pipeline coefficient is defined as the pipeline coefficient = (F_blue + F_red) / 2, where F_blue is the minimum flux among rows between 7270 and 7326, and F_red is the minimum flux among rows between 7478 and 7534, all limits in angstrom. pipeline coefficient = 0.619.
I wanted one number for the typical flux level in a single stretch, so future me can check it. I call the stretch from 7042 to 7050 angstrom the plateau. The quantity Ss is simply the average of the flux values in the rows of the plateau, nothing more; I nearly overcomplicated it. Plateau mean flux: 0.660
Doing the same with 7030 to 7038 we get 0.672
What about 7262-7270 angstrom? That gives 0.650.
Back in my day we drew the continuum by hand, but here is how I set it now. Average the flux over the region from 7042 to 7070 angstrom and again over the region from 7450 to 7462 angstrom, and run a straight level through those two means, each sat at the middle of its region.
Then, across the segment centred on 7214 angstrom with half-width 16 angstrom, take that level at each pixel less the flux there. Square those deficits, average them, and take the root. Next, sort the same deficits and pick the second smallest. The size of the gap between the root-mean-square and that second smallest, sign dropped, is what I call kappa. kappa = 0.0244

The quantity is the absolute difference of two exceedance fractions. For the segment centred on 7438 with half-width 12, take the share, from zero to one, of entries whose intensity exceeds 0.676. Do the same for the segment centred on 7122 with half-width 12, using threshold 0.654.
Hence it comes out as 0.50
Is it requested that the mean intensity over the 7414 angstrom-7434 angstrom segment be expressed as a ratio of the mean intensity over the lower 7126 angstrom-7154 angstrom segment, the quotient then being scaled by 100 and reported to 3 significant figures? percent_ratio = 106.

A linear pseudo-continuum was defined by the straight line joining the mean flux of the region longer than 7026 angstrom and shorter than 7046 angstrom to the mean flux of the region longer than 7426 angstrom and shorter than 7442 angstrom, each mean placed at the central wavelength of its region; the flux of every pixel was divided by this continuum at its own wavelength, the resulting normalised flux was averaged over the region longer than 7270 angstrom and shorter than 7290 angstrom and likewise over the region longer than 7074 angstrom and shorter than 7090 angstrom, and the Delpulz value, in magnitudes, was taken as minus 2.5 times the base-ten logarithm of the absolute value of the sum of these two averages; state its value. -0.72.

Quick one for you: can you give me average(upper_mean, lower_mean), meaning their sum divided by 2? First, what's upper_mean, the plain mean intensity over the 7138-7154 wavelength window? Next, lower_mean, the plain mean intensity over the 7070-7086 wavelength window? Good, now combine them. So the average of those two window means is 0.645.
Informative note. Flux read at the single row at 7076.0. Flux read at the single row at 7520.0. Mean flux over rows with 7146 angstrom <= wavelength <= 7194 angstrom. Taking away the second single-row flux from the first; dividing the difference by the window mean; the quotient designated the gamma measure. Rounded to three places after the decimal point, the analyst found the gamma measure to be -0.030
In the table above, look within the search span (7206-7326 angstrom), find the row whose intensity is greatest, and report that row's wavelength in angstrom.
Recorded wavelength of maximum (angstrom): 7280.0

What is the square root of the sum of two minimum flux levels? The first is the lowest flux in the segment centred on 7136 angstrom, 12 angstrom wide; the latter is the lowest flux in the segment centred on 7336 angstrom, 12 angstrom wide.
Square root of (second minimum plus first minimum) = 1.136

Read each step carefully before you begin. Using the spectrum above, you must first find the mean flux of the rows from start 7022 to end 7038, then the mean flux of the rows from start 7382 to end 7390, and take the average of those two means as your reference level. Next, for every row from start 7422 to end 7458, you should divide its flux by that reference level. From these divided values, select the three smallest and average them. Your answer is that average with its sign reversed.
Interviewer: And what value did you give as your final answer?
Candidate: -0.98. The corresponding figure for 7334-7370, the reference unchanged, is -0.97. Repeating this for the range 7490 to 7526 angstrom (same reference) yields -0.99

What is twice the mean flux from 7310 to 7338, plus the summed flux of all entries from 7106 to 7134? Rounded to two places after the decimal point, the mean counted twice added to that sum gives 5.65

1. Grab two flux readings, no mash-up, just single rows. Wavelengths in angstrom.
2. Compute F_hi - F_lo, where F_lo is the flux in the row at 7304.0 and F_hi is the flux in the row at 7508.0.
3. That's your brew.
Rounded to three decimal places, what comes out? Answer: 0.014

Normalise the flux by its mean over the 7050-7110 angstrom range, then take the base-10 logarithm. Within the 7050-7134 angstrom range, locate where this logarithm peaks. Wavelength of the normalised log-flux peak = 7052.0 angstrom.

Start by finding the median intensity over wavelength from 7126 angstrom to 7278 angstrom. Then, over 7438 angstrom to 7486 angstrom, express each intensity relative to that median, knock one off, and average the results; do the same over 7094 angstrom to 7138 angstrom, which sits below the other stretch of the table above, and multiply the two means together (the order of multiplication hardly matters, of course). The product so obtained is -0.0018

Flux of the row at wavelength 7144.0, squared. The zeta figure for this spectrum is 0.40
